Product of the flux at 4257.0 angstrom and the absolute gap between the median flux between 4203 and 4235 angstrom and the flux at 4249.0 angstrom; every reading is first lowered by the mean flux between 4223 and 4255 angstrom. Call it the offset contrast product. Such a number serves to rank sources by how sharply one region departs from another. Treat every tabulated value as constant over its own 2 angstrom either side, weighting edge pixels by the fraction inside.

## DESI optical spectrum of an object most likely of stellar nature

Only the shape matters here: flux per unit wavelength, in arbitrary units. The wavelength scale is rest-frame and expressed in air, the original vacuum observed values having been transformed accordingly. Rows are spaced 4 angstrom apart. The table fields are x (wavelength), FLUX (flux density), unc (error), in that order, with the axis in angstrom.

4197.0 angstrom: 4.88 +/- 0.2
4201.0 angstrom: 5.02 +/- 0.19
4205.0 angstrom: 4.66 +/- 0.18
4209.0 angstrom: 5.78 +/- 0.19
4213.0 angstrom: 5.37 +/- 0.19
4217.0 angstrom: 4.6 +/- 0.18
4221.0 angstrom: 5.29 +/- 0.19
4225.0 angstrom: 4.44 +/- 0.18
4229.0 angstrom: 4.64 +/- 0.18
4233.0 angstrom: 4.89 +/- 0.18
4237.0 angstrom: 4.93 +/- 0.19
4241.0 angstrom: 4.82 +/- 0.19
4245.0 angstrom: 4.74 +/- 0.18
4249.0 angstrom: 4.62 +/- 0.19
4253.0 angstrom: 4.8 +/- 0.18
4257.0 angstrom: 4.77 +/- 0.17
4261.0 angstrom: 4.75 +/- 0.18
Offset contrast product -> 0.005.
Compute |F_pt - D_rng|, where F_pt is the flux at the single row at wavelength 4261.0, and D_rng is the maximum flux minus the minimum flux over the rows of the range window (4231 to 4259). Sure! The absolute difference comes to 4.4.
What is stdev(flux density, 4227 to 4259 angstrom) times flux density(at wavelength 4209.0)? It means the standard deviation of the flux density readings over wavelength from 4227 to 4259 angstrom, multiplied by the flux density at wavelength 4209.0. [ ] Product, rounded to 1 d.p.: 0.6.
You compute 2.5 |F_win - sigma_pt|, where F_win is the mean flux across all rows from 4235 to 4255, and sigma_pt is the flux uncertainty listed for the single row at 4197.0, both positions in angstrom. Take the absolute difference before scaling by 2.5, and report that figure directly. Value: 11.5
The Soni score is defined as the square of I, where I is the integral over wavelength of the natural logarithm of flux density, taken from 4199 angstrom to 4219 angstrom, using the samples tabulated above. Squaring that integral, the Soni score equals 1053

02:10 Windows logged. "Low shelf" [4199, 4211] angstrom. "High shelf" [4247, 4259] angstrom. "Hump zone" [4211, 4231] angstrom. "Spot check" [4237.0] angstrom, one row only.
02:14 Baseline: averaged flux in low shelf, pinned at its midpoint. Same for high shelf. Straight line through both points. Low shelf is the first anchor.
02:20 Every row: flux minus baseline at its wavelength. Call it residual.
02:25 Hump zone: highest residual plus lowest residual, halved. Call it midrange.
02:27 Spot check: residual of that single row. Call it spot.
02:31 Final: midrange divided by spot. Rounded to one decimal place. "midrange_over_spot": -2.1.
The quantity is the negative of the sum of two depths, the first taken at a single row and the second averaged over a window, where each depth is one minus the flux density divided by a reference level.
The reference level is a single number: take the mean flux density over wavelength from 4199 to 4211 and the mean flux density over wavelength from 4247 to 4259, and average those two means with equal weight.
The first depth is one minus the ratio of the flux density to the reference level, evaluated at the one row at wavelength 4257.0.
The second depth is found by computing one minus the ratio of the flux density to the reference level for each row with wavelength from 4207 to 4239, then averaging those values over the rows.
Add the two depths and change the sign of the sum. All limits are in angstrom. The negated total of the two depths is -0.02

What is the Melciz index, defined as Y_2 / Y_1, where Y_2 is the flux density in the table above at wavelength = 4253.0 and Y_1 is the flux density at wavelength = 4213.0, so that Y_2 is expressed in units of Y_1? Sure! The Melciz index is 0.89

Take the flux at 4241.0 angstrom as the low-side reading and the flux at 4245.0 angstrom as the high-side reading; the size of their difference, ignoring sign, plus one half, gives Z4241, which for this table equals 0.58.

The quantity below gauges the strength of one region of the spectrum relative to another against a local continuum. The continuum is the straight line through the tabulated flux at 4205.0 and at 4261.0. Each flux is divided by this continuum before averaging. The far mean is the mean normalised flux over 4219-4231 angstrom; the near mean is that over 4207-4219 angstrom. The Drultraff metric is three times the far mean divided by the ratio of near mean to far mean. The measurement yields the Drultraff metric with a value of 2.78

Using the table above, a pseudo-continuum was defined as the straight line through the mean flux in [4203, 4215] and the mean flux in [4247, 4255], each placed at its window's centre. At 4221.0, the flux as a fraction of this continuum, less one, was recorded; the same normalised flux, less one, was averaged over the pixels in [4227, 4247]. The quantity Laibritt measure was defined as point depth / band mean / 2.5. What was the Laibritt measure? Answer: -1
